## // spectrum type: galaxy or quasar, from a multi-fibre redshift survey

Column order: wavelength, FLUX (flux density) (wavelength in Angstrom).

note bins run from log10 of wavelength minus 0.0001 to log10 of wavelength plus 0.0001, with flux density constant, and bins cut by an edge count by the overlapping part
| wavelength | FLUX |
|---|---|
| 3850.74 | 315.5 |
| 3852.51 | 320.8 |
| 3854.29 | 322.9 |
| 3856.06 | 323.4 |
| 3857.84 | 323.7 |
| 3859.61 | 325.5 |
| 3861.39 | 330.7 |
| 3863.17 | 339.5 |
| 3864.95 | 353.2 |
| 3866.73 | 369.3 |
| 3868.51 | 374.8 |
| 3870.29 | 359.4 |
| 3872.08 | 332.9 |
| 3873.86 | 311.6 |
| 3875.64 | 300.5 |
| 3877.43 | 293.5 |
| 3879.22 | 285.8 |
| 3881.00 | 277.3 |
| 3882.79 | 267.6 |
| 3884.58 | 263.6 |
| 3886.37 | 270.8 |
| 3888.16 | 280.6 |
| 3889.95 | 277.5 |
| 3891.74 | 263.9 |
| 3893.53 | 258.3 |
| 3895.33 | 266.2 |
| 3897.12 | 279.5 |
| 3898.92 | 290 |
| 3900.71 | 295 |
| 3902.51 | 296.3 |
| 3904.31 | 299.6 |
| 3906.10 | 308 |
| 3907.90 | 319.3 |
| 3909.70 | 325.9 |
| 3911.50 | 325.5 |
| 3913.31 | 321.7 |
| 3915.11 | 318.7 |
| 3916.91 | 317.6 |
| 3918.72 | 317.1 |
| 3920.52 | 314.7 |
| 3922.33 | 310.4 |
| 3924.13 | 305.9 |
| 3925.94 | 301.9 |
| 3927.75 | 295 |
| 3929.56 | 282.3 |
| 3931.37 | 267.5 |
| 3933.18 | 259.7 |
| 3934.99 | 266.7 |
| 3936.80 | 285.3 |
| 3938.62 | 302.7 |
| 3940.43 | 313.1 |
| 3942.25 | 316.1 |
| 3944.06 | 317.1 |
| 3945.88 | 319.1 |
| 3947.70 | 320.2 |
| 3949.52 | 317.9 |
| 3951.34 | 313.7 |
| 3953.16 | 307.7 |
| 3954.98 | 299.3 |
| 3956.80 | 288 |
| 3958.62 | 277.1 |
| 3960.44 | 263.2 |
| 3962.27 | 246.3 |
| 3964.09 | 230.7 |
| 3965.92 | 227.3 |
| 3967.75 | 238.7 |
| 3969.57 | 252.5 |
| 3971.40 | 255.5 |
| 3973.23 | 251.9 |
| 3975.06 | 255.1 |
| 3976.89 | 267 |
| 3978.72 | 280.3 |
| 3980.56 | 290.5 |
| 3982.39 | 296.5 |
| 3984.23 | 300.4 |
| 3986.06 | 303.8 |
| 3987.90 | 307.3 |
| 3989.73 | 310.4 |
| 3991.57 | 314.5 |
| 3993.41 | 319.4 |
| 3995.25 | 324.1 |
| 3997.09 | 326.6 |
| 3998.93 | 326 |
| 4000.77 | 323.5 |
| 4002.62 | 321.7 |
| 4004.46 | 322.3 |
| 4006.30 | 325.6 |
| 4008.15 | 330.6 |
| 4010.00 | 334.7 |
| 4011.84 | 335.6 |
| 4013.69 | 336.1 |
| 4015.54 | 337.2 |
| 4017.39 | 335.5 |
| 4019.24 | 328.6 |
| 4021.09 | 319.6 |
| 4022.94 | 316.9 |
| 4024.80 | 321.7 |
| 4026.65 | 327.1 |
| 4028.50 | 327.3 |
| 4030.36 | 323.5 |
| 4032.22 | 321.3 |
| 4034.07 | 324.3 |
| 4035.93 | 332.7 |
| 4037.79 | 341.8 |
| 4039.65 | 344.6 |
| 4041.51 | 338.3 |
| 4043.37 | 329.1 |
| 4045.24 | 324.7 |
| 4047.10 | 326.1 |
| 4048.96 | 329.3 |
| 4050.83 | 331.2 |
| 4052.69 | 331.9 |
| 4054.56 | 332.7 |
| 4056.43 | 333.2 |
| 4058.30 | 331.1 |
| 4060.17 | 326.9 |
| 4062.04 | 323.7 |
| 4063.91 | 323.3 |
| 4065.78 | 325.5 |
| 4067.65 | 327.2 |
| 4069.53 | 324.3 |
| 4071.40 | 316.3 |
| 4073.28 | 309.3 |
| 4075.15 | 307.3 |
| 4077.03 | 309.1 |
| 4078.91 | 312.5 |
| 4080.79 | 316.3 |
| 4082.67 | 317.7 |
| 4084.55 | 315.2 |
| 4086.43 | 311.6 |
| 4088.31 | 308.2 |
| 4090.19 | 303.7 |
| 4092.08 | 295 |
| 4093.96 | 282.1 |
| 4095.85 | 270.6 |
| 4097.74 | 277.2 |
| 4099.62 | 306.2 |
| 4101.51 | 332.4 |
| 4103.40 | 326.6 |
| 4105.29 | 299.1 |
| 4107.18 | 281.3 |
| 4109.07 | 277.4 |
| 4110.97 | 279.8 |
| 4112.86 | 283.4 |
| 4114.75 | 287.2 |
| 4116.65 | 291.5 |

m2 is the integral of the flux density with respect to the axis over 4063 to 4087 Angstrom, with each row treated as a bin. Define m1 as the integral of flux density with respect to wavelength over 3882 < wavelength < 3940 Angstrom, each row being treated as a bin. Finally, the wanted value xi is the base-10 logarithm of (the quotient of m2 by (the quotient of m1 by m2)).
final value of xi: 3.53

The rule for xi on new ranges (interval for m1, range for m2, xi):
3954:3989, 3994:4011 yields 3.51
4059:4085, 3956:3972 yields 3.30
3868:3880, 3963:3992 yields 4.21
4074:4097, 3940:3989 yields 4.44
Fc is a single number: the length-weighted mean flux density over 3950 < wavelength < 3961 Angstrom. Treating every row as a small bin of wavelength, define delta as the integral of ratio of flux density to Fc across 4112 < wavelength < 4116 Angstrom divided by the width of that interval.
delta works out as 0.97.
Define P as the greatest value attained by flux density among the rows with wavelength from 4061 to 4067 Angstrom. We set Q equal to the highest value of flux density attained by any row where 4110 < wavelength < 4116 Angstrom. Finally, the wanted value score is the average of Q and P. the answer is 306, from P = 325.5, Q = 287.2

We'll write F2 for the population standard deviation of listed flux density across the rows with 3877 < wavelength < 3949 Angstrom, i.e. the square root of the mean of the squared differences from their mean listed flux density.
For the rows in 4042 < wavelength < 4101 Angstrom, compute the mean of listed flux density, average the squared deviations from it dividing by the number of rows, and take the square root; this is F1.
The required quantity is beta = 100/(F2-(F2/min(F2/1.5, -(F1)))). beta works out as 4.4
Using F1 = 16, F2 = 21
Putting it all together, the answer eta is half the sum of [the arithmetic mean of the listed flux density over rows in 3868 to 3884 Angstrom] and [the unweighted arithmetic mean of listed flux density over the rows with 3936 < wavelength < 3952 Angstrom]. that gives 312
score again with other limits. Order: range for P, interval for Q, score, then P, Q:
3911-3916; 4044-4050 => 327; 325.5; 329.3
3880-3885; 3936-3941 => 295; 277.3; 313.1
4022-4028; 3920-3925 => 321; 327.1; 314.7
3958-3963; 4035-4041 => 311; 277.1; 344.6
